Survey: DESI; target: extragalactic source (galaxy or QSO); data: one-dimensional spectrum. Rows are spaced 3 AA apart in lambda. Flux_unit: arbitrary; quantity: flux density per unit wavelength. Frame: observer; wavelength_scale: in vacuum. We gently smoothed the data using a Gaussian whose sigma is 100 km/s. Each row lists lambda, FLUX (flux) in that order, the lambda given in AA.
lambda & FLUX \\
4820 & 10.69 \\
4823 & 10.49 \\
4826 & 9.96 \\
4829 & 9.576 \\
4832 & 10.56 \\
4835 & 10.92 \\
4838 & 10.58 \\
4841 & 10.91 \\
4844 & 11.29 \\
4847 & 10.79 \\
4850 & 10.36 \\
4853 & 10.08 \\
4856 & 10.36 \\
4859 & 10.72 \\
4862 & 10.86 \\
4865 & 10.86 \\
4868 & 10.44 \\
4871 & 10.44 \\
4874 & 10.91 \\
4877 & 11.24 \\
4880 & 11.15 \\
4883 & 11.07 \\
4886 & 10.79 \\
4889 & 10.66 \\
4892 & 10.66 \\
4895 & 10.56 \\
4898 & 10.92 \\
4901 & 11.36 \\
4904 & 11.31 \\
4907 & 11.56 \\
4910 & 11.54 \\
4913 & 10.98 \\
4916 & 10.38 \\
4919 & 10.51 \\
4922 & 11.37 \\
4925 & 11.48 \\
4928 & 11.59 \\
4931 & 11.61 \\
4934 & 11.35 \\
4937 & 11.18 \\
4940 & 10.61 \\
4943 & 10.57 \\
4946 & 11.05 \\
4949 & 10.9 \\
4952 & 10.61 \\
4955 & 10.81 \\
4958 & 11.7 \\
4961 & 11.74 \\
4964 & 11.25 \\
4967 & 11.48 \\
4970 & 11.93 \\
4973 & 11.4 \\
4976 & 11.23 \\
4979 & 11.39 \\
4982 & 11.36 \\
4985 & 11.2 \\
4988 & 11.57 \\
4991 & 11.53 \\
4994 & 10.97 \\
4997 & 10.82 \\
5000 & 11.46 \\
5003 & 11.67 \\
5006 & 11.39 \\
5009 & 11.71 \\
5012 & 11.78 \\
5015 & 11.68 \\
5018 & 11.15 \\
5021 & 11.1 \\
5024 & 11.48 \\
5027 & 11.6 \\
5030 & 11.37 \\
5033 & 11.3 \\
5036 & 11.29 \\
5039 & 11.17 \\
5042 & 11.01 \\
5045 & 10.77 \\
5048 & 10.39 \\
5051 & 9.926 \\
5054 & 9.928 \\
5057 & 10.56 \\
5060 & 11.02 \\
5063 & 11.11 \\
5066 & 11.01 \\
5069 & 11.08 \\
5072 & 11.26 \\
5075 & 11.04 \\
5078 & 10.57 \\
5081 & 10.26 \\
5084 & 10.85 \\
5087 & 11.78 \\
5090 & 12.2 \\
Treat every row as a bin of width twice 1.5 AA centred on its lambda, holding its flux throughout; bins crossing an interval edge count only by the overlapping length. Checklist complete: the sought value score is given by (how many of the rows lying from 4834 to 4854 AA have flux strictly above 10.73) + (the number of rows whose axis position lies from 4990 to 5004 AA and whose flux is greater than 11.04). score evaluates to 7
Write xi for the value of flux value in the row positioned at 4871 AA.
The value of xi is 10.44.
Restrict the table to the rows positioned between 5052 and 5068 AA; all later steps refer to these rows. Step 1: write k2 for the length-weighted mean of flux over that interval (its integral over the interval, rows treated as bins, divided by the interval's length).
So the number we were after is 10.71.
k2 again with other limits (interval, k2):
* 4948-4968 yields 11.21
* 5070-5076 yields 11.15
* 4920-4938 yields 11.41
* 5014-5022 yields 11.30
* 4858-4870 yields 10.71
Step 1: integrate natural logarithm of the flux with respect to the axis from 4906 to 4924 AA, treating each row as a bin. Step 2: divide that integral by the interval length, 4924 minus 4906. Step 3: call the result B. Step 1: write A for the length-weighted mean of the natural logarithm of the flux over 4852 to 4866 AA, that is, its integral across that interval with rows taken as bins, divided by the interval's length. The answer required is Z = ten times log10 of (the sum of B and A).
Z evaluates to 6.78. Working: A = 2.36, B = 2.40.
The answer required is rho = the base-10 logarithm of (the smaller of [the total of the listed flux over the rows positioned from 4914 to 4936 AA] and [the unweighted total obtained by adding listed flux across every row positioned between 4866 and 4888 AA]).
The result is 1.88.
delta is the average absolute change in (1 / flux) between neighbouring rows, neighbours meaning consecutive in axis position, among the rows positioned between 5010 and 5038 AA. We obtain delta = 0.0014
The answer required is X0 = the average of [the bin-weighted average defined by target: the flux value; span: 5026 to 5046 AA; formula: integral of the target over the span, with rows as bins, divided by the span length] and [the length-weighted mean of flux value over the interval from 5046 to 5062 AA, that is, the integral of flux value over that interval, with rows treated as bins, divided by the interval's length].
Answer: 10.8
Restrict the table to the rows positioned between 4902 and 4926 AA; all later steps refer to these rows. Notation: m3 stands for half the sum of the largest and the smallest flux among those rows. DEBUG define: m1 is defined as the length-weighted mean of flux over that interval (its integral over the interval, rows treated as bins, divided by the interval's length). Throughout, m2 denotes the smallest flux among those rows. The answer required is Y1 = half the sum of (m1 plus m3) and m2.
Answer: 16.2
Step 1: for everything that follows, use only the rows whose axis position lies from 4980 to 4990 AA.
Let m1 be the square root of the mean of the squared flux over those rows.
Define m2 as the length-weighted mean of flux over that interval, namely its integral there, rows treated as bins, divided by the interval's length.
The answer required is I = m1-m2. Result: -0.007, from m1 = 11.4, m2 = 11.4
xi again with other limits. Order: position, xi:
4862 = 10.86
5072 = 11.26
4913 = 10.98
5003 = 11.67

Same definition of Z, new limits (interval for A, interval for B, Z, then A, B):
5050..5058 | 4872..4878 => 6.73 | 2.31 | 2.40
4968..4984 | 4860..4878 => 6.83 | 2.44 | 2.38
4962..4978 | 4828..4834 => 6.77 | 2.44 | 2.32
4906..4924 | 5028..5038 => 6.84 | 2.40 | 2.43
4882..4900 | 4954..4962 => 6.82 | 2.38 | 2.44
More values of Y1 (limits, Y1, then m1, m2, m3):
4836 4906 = 15.8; 10.8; 10.08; 10.7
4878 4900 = 16.1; 10.9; 10.56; 10.9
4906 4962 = 16.3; 11.1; 10.38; 11.1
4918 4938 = 16.4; 11.3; 10.51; 11.1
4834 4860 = 15.7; 10.7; 10.08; 10.7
